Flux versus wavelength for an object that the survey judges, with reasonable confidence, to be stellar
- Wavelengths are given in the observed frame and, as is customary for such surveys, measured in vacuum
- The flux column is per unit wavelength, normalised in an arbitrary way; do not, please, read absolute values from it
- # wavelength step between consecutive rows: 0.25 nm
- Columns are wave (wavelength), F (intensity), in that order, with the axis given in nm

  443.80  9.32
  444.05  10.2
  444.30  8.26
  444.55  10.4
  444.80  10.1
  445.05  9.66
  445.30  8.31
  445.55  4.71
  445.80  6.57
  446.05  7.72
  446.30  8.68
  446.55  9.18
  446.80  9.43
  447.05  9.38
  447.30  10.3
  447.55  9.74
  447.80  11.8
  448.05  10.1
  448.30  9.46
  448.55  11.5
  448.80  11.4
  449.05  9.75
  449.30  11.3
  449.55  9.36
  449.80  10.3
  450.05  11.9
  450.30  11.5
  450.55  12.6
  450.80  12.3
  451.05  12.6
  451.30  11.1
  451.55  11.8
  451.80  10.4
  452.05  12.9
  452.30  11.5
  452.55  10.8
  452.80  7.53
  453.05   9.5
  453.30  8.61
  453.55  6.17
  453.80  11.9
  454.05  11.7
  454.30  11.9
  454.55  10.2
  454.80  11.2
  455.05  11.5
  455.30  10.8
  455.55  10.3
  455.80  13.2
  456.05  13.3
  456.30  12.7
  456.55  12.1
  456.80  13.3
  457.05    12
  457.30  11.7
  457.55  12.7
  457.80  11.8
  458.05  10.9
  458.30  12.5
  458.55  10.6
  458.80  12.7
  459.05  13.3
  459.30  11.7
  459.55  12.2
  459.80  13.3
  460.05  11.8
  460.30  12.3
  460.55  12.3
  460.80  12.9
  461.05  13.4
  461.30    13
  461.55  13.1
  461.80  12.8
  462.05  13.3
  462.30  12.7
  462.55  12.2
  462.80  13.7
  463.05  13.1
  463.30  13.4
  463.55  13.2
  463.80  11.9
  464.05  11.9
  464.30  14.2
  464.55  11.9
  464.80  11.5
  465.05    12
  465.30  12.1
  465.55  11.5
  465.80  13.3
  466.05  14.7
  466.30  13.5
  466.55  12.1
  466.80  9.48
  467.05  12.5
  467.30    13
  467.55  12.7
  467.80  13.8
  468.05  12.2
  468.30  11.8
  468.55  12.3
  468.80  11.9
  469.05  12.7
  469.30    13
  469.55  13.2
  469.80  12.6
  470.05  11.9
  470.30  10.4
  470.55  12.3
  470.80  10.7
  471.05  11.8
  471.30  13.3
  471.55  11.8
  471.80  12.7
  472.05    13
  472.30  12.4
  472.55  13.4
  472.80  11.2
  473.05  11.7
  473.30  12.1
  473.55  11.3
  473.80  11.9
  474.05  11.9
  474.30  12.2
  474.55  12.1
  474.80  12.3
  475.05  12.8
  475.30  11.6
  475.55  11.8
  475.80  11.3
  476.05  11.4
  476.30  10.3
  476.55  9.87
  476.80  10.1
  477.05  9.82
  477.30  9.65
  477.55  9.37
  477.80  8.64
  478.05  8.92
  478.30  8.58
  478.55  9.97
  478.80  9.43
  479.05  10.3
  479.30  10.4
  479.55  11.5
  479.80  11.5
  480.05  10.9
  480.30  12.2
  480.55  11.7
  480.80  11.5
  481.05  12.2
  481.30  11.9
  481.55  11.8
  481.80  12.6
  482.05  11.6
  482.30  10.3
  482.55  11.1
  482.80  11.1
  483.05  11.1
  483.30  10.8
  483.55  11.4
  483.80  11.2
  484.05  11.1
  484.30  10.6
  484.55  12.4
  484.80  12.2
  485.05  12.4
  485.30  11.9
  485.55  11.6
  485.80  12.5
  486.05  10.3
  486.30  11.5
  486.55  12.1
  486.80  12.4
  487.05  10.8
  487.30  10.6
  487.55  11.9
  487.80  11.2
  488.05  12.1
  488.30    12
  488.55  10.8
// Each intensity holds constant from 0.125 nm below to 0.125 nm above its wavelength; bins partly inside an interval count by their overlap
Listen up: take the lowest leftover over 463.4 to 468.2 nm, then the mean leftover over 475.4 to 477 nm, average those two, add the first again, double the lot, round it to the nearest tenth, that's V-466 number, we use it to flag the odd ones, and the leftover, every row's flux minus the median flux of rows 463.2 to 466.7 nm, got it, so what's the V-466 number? -9.2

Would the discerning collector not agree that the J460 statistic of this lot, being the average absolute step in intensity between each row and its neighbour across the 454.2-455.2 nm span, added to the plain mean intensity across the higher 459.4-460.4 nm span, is 13.4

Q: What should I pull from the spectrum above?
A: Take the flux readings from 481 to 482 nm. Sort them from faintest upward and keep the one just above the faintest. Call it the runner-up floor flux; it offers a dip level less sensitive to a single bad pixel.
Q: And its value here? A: 11.9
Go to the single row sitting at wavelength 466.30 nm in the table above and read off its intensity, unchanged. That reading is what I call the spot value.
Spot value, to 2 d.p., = 13.50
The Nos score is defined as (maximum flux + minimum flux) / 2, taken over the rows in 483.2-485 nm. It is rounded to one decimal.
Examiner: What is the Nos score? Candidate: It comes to 11.5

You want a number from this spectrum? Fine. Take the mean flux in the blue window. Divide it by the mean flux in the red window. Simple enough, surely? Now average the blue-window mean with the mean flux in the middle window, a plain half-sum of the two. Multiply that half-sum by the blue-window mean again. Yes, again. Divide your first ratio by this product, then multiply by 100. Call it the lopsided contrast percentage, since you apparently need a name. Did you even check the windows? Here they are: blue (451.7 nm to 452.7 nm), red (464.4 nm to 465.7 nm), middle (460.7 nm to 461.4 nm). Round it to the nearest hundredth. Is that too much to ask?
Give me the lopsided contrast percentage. 0.69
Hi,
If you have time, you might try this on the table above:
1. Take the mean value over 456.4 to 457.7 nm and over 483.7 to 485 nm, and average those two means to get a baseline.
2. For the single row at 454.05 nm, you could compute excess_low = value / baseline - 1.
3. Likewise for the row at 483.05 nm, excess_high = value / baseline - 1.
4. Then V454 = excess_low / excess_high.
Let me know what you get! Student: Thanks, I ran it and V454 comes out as 0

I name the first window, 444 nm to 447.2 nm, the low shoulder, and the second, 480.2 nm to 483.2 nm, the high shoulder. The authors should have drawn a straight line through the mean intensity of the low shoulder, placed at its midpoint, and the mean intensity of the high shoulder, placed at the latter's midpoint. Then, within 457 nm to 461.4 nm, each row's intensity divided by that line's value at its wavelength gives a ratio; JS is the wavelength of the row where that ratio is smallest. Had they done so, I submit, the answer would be 458.55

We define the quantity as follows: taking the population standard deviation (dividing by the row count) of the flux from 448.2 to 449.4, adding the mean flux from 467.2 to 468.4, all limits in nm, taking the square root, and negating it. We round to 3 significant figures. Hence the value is -3.69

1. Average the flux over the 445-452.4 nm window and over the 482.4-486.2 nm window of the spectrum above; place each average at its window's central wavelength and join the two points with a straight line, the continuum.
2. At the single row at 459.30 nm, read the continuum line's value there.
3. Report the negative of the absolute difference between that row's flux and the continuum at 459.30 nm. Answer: -1.1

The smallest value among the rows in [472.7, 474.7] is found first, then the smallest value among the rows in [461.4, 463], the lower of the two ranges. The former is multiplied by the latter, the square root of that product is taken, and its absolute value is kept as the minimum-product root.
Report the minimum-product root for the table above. 11.7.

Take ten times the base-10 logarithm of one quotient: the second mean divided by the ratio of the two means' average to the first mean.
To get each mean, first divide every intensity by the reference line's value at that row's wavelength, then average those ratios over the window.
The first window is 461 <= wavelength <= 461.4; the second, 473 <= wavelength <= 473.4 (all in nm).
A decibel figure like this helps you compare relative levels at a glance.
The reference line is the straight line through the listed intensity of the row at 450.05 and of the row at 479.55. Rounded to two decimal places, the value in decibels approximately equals 0.31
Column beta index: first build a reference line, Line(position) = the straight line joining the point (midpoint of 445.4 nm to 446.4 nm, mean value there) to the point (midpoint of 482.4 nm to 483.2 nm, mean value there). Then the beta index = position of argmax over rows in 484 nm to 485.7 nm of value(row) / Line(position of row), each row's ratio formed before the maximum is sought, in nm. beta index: 484.55 nm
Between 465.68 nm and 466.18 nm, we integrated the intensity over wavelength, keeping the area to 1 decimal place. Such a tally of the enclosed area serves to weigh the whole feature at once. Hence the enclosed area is 7.0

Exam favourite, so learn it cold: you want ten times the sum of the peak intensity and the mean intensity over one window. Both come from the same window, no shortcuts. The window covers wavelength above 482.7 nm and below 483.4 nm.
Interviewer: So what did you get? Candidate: 221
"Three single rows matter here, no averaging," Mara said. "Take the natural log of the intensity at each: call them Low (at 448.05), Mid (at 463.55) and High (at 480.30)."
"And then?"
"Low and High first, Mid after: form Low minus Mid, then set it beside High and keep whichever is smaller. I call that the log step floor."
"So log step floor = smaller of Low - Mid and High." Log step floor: -0.27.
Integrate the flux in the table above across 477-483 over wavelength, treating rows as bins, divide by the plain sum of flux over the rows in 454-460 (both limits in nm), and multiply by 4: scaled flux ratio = 0.89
